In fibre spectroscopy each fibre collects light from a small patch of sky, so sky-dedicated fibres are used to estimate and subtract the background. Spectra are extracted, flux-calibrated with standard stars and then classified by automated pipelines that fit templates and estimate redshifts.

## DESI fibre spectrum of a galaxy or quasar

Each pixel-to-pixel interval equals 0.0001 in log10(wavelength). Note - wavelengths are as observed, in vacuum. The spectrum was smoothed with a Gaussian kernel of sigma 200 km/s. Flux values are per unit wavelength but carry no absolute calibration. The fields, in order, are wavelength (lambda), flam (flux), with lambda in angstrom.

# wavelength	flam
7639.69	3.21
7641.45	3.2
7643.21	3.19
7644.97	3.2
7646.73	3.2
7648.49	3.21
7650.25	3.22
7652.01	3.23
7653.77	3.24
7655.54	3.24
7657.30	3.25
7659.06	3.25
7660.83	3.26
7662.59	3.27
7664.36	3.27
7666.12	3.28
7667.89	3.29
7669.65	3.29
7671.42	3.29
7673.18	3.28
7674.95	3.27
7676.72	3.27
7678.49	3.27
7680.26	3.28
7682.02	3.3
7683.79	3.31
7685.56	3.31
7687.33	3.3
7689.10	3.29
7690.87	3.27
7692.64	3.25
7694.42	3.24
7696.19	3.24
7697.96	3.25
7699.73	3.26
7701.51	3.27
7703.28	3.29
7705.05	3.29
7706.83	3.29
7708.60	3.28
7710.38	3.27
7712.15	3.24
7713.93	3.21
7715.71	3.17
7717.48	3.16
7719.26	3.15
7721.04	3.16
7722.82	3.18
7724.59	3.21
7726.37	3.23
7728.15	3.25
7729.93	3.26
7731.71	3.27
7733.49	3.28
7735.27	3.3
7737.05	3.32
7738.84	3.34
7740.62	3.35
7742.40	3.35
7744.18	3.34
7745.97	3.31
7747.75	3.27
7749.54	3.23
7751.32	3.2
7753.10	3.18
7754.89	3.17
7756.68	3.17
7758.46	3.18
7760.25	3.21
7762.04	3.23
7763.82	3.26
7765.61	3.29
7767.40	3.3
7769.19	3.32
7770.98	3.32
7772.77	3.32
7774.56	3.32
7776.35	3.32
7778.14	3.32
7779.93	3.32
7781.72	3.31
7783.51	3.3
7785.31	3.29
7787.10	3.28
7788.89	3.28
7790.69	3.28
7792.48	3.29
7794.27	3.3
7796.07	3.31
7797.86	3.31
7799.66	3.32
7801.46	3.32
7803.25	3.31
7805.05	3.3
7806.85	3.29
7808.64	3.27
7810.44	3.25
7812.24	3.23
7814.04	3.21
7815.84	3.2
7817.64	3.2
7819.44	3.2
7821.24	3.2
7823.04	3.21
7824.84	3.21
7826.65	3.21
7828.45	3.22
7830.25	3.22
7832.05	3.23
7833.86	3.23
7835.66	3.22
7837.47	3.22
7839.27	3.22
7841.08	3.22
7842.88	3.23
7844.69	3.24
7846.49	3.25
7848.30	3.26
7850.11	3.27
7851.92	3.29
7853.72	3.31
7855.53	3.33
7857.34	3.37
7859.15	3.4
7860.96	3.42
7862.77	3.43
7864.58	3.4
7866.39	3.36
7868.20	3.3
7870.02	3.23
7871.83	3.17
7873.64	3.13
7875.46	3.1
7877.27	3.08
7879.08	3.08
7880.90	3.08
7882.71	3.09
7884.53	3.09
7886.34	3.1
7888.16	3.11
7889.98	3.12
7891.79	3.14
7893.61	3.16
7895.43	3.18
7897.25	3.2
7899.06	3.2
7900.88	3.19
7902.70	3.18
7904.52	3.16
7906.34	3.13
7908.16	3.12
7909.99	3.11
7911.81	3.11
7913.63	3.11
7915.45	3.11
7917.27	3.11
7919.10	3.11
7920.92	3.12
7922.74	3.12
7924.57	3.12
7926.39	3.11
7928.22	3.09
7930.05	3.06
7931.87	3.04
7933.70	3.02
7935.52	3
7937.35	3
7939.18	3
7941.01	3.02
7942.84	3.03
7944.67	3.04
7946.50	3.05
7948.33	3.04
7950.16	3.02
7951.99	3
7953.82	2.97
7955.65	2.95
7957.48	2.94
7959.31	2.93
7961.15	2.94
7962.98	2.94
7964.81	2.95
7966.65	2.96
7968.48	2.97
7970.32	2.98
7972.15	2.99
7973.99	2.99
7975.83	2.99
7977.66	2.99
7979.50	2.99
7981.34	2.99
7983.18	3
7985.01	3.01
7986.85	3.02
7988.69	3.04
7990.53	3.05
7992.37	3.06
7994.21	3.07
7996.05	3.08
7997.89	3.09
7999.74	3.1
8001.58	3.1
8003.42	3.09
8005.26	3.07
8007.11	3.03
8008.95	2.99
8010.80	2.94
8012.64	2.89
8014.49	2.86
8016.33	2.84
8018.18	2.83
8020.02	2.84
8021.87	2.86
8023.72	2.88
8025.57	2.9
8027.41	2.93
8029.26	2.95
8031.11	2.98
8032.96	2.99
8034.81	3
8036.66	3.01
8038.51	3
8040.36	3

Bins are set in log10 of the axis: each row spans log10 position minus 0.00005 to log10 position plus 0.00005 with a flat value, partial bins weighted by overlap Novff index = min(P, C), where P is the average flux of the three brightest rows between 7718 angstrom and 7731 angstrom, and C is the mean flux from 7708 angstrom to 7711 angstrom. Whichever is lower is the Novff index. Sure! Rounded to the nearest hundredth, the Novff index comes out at 3.25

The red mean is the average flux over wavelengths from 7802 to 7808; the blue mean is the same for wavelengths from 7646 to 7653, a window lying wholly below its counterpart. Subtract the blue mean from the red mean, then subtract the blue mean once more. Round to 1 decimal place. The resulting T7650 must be -3.1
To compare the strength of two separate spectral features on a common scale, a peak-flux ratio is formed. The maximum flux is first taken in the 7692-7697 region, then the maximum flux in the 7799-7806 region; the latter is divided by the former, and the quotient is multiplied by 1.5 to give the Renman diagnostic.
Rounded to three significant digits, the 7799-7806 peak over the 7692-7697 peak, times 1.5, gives 1.53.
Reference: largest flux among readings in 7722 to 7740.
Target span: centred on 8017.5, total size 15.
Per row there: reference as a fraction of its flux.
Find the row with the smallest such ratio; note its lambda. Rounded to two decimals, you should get 8010.80 angstrom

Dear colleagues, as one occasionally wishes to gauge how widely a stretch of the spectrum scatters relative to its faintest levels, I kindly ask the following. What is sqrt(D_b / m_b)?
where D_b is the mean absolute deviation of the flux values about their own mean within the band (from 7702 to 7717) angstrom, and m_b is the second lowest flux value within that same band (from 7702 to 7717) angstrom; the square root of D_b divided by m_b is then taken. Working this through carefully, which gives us 0.106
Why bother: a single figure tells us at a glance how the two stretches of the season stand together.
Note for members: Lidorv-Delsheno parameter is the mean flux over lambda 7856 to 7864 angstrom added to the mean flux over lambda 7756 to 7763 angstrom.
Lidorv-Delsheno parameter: 6.60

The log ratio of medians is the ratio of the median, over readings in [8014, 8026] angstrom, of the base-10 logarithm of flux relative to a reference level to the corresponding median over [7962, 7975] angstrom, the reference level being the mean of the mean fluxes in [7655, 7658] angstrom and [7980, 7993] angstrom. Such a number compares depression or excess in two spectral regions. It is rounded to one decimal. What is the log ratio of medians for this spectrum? 1.7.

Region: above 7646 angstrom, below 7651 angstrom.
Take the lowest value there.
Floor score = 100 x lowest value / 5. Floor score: 64.0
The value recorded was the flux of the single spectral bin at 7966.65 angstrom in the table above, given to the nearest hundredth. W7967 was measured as 2.96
